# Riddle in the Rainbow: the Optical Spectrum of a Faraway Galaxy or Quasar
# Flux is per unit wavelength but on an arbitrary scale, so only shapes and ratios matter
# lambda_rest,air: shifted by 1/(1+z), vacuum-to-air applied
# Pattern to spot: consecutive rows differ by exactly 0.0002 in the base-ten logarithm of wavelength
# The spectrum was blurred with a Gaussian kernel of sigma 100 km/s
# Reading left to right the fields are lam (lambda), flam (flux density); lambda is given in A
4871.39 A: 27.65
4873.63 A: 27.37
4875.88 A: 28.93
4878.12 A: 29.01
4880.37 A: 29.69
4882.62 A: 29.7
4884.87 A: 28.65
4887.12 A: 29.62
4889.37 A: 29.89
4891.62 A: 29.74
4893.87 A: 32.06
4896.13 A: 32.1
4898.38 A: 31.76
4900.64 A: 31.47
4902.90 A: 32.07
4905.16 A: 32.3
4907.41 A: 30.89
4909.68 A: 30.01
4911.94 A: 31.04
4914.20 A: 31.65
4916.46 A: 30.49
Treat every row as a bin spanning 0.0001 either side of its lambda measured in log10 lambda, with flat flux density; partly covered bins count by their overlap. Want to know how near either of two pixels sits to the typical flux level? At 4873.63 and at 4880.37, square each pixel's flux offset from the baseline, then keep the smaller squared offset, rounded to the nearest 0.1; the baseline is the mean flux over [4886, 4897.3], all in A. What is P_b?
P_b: 1.0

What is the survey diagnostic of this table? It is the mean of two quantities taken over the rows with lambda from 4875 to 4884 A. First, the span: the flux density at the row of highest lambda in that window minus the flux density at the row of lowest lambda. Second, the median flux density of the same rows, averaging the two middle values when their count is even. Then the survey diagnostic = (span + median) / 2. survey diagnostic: 15.1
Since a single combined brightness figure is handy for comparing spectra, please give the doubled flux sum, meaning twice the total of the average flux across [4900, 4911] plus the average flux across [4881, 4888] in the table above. 121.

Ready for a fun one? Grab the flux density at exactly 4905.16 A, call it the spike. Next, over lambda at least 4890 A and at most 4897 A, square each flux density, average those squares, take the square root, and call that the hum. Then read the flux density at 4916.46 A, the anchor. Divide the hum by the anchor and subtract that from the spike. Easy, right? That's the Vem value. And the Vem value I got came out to 31.27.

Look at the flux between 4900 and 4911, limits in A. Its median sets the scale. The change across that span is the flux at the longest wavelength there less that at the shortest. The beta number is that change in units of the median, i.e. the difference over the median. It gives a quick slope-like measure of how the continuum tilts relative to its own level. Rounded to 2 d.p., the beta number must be -0.05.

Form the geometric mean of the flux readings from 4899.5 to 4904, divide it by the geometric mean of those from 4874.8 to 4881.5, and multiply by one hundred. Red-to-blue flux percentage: 109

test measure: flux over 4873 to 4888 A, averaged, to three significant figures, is 29.0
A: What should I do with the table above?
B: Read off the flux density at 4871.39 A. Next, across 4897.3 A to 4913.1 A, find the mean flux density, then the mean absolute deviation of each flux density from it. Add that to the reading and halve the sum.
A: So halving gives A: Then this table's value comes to 14.1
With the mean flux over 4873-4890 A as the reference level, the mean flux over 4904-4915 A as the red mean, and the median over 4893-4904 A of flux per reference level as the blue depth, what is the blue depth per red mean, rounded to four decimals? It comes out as 0.0353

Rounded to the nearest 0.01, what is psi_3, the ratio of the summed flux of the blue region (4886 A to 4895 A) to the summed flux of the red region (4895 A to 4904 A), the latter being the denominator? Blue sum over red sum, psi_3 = 0.95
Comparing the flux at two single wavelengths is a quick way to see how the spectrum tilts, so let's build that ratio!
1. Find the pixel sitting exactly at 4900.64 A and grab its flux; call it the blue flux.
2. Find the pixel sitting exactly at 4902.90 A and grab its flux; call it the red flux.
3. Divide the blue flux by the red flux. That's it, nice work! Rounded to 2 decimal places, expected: 0.98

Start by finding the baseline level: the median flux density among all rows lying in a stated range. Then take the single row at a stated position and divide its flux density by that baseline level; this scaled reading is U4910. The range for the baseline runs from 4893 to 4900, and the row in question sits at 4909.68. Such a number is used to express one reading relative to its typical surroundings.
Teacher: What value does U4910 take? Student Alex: 0.936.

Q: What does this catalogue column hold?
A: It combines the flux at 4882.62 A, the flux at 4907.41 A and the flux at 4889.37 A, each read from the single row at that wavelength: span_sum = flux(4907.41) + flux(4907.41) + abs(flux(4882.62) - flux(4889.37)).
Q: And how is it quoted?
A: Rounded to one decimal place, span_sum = 62.0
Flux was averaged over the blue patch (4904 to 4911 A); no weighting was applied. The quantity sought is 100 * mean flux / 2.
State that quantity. 1553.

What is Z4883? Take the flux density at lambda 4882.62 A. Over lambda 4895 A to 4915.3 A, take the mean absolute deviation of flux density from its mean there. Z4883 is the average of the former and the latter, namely 15.1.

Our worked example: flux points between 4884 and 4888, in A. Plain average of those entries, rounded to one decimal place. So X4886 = 29.1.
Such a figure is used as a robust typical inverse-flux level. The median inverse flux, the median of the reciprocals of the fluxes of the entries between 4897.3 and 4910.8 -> 0.0316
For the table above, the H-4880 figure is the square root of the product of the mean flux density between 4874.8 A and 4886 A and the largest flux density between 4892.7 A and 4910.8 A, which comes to 30.7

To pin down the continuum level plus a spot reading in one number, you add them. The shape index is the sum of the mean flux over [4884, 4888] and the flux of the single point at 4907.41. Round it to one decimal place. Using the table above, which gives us 60.0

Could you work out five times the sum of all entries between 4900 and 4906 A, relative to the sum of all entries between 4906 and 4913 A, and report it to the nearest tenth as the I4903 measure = 5.2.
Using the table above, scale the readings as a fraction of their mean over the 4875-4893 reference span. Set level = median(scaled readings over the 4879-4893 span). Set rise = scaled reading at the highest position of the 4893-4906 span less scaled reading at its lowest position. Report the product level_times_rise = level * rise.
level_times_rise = 0.01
